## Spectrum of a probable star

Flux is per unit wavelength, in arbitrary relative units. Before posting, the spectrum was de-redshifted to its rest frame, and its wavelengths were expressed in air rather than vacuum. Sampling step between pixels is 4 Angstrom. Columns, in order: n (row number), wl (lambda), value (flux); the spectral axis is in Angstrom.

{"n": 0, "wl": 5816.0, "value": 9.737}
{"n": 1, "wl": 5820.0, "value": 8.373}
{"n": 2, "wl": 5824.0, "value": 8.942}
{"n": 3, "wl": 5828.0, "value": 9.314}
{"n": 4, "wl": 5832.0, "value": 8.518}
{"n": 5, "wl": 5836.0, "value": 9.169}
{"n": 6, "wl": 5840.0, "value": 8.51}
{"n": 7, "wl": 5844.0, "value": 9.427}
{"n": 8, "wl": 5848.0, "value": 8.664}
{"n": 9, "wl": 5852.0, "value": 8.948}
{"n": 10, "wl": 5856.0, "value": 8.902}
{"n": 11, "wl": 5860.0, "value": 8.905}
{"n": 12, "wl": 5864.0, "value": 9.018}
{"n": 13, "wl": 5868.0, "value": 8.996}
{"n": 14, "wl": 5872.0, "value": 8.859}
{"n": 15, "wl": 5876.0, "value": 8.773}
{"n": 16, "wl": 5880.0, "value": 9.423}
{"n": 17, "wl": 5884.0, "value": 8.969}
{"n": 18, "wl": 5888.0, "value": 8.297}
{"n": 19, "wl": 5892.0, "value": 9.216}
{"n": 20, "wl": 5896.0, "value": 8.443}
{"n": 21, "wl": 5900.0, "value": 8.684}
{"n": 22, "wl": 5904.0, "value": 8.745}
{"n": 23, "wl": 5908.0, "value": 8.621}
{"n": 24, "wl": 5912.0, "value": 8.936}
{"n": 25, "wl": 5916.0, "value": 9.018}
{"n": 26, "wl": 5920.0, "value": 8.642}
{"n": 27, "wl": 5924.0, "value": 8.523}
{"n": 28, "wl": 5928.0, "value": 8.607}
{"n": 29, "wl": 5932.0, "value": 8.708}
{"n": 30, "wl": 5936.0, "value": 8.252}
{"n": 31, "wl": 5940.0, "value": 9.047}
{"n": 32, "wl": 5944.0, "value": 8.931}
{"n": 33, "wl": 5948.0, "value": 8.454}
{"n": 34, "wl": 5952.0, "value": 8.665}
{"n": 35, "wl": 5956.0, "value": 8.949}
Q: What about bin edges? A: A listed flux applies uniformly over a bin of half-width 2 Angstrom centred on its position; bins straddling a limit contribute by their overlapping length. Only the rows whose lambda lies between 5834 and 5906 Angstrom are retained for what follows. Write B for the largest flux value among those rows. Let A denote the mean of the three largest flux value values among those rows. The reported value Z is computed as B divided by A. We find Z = 1.008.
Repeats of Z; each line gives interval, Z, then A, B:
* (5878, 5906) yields 1.024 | 9.20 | 9.423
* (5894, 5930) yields 1.013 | 8.90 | 9.018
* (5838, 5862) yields 1.037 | 9.09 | 9.427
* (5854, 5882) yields 1.030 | 9.15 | 9.423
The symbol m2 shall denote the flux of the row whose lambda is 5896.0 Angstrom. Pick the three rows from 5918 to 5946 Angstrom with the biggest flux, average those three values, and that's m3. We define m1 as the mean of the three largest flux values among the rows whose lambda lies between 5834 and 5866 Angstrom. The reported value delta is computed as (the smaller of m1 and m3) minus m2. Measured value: 0.45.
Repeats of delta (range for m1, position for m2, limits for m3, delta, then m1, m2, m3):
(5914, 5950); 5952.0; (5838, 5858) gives 0.33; 9.00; 8.665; 9.09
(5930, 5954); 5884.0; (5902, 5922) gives -0.07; 8.90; 8.969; 8.90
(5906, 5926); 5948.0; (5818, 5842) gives 0.41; 8.87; 8.454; 9.14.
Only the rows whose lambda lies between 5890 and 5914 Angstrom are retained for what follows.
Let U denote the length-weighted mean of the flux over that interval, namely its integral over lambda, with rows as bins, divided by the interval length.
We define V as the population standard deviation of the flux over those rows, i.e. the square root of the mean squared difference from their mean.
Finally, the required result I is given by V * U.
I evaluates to 2.16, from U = 8.77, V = 0.25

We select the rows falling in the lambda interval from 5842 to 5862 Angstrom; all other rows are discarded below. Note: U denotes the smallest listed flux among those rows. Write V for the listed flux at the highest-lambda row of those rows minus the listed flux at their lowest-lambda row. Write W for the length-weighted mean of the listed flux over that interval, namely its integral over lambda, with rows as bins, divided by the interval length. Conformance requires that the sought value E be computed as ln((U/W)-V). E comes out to 0.4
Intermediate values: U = 8.664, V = -0.5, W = 8.97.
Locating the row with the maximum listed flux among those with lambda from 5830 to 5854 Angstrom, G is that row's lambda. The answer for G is 5844.0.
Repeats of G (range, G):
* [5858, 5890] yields 5880.0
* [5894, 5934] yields 5916.0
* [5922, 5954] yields 5940.0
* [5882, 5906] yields 5892.0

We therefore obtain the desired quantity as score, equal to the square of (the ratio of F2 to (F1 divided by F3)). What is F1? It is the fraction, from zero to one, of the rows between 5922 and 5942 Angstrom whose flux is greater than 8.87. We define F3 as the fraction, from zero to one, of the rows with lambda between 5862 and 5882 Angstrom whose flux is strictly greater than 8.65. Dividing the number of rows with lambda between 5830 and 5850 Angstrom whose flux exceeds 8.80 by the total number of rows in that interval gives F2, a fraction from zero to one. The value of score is 4.0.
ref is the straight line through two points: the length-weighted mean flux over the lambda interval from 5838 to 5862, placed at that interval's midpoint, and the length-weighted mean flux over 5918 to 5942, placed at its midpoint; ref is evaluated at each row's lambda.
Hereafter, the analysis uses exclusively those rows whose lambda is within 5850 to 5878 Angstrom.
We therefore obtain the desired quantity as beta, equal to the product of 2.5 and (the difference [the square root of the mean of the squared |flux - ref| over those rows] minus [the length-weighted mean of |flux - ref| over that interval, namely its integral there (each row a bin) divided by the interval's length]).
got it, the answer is 0.05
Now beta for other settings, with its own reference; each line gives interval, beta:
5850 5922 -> 0.18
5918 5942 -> 0.16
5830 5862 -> 0.15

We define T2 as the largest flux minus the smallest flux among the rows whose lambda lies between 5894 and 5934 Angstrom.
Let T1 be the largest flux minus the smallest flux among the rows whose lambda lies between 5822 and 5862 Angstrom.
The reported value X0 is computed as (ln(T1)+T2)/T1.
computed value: 0.53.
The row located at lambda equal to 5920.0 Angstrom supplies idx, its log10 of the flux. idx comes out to 0.937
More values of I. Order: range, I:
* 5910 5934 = 1.56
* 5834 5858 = 2.71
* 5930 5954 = 2.33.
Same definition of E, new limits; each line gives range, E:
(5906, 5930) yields 0.0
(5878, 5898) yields 0.6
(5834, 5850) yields 0.4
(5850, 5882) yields -0.7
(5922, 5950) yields 0.0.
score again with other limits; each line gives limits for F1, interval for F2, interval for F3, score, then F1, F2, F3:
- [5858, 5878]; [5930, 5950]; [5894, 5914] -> 0.2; 0.6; 0.40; 0.60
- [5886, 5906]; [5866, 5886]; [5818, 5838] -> 5.8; 0.2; 0.80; 0.60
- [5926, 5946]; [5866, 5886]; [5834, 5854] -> 2.6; 0.4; 0.80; 0.80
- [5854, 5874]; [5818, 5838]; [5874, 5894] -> 0.4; 0.8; 0.60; 0.80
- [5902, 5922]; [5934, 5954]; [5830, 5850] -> 0.4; 0.4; 0.40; 0.60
